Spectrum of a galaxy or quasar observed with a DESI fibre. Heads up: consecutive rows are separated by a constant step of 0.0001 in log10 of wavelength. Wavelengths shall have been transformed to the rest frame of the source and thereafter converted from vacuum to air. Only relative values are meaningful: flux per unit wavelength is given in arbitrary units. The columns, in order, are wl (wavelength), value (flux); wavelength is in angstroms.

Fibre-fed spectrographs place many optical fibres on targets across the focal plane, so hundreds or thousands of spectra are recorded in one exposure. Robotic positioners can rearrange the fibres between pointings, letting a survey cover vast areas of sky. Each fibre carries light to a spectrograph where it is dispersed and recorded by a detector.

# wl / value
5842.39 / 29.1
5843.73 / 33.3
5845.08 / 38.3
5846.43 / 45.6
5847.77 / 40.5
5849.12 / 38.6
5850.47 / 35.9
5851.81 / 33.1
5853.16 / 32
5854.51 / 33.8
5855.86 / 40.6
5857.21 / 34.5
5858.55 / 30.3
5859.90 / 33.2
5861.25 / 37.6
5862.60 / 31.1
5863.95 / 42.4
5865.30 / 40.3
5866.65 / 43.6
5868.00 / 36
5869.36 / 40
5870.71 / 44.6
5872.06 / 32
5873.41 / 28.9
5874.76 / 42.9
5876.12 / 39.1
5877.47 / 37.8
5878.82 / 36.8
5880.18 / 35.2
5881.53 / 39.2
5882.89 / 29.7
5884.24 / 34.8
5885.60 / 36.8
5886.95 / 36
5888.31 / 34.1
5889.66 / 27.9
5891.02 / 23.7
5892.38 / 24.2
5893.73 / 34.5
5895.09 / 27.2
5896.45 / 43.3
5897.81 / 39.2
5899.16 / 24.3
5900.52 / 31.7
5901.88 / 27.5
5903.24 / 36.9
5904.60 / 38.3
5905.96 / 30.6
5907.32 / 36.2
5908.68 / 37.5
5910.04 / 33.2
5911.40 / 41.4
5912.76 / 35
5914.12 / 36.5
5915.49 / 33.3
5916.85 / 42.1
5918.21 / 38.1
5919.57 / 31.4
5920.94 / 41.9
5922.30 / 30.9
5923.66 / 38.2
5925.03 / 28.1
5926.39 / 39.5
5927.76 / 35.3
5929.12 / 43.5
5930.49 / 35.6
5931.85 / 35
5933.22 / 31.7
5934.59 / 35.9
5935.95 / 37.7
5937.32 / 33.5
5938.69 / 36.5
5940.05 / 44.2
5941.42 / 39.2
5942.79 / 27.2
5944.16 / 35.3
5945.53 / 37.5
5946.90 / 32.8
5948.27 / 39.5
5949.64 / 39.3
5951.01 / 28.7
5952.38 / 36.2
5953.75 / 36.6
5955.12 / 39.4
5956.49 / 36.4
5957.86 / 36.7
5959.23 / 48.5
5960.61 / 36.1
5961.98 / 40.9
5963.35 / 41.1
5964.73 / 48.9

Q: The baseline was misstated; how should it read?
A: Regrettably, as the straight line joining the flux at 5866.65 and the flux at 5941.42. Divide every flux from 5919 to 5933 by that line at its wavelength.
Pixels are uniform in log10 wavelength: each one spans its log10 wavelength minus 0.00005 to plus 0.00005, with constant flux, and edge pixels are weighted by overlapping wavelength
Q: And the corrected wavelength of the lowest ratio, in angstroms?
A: 5925.03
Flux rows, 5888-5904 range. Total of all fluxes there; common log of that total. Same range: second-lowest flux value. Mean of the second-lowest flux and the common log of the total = 13.4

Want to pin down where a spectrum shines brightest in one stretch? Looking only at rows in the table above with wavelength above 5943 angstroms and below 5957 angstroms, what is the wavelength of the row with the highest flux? 5948.27 angstroms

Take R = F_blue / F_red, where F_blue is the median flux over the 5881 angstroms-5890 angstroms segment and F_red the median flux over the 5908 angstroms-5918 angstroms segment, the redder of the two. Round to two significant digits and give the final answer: 0.95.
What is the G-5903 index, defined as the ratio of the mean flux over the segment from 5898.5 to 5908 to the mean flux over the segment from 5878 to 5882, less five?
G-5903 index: -4.13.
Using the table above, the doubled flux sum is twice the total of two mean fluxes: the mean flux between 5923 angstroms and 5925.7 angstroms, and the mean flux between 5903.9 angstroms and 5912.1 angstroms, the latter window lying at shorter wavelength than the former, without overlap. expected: 139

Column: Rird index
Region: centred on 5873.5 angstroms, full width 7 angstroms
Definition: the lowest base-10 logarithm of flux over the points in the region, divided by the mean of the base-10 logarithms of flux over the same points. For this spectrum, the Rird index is 0.93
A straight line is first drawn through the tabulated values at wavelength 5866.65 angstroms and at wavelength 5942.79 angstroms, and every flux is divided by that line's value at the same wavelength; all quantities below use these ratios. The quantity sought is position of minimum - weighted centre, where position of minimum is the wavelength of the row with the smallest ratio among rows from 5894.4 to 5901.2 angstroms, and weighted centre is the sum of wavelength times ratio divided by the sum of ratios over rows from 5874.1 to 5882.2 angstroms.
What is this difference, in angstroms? 21.1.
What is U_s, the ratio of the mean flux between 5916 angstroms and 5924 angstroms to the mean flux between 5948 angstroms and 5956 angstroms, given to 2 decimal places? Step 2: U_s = 1.01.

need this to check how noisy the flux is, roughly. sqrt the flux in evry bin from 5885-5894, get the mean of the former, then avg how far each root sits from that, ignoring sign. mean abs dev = 0.45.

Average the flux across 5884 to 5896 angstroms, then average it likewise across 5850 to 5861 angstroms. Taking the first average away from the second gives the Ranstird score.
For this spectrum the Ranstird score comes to 3.2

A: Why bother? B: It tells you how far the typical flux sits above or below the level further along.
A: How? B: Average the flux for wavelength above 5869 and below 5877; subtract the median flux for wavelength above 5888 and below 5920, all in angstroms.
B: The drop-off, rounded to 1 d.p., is 3.6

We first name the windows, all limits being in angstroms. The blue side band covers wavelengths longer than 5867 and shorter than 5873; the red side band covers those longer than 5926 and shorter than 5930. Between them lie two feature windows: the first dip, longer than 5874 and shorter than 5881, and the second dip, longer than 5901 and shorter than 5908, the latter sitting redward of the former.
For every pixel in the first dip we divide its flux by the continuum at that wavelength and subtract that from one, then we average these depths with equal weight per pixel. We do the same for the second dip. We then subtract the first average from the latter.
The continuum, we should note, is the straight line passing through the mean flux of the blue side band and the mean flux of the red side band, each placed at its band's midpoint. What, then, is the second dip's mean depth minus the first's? 0.13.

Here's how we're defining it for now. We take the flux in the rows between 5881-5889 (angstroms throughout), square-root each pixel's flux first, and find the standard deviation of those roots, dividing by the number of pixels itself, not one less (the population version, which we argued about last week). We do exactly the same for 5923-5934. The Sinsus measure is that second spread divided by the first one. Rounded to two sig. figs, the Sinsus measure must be 1.5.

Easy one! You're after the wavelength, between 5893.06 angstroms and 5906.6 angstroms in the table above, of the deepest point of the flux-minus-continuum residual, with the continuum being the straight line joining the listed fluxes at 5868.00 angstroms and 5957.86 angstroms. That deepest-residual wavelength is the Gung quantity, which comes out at 5899.16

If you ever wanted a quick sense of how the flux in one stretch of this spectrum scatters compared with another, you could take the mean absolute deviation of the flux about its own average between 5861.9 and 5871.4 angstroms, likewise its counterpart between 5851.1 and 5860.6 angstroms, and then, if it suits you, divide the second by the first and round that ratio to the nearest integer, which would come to 1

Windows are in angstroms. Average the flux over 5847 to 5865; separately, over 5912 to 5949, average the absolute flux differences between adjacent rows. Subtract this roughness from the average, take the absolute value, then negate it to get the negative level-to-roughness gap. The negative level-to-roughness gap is -30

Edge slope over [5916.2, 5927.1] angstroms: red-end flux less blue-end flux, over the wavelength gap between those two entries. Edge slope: -0.3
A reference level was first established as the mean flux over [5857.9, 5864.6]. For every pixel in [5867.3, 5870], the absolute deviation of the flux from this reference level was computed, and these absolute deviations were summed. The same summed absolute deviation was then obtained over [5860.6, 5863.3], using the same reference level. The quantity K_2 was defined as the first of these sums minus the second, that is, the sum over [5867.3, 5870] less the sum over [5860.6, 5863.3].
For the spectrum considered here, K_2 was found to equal 0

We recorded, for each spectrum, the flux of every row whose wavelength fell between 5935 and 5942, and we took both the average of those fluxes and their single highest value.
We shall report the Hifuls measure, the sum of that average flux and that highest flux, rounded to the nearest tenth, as 82.4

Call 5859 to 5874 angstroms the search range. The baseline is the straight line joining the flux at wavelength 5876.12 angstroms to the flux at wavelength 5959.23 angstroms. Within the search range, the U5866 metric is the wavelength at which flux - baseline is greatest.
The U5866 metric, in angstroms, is 5870.71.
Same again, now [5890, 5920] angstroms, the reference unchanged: 5896.45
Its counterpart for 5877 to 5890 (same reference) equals 5881.53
